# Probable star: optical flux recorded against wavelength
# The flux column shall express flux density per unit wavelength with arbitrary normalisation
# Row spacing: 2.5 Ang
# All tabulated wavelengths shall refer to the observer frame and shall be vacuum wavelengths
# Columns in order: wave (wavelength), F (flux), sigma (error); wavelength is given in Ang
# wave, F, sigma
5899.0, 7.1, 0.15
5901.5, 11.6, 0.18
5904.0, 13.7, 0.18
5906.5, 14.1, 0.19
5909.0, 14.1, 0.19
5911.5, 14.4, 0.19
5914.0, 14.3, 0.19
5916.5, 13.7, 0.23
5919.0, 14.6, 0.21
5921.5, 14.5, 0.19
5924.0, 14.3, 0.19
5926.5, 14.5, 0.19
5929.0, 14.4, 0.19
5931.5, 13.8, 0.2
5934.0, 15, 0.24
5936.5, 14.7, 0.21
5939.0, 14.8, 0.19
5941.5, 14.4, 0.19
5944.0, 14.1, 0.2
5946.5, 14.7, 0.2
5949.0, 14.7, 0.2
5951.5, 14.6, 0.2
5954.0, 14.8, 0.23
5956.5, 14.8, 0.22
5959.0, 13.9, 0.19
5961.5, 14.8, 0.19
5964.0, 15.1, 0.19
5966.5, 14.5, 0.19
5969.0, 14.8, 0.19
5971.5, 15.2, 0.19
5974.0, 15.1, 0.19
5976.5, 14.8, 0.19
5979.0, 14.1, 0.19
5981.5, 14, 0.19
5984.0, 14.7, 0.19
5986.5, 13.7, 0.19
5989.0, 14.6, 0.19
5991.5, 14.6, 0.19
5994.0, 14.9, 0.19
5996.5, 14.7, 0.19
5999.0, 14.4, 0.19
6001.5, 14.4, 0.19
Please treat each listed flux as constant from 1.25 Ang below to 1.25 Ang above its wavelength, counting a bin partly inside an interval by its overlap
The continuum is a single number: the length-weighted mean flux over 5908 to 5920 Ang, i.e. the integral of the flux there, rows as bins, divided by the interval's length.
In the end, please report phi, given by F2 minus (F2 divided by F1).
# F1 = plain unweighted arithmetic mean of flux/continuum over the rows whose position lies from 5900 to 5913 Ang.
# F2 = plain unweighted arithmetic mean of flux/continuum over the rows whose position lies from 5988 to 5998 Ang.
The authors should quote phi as -0.05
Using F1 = 0.96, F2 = 1.03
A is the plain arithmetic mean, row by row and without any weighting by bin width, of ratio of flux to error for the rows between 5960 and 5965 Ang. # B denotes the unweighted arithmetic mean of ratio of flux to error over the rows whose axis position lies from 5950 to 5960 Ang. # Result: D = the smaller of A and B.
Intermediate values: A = 78.7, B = 69.4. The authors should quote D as 69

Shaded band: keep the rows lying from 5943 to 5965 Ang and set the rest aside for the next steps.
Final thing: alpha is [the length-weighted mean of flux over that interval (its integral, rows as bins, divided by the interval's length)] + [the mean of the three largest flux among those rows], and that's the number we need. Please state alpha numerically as 29.51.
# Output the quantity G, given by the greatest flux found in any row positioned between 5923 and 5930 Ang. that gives 14.5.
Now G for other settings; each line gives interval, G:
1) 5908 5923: 14.6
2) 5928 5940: 15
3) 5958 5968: 15.1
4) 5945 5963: 14.8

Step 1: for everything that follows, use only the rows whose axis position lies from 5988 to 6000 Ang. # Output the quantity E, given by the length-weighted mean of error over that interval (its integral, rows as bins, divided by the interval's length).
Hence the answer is 0.190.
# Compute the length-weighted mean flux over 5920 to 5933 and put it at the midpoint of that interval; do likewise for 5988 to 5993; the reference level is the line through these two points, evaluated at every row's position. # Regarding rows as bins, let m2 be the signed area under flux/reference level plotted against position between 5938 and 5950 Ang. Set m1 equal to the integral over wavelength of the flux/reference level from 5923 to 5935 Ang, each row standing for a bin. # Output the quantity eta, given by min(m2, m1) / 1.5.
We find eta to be 8.03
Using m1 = 12.0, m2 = 12.1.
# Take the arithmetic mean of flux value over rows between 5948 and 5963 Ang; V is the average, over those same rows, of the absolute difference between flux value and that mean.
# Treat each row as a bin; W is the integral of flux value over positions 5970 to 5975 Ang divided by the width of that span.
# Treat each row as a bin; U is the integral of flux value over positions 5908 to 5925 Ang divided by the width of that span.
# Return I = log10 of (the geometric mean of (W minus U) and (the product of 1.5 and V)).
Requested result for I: -0.3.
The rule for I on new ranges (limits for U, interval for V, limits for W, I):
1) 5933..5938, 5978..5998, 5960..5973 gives -0.9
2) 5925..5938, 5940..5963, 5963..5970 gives -0.5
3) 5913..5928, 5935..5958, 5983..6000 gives -0.7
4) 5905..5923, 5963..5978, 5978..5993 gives -0.9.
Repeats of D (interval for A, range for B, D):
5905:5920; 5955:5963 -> 71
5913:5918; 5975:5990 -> 67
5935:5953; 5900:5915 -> 73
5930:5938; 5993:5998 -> 67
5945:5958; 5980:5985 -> 70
